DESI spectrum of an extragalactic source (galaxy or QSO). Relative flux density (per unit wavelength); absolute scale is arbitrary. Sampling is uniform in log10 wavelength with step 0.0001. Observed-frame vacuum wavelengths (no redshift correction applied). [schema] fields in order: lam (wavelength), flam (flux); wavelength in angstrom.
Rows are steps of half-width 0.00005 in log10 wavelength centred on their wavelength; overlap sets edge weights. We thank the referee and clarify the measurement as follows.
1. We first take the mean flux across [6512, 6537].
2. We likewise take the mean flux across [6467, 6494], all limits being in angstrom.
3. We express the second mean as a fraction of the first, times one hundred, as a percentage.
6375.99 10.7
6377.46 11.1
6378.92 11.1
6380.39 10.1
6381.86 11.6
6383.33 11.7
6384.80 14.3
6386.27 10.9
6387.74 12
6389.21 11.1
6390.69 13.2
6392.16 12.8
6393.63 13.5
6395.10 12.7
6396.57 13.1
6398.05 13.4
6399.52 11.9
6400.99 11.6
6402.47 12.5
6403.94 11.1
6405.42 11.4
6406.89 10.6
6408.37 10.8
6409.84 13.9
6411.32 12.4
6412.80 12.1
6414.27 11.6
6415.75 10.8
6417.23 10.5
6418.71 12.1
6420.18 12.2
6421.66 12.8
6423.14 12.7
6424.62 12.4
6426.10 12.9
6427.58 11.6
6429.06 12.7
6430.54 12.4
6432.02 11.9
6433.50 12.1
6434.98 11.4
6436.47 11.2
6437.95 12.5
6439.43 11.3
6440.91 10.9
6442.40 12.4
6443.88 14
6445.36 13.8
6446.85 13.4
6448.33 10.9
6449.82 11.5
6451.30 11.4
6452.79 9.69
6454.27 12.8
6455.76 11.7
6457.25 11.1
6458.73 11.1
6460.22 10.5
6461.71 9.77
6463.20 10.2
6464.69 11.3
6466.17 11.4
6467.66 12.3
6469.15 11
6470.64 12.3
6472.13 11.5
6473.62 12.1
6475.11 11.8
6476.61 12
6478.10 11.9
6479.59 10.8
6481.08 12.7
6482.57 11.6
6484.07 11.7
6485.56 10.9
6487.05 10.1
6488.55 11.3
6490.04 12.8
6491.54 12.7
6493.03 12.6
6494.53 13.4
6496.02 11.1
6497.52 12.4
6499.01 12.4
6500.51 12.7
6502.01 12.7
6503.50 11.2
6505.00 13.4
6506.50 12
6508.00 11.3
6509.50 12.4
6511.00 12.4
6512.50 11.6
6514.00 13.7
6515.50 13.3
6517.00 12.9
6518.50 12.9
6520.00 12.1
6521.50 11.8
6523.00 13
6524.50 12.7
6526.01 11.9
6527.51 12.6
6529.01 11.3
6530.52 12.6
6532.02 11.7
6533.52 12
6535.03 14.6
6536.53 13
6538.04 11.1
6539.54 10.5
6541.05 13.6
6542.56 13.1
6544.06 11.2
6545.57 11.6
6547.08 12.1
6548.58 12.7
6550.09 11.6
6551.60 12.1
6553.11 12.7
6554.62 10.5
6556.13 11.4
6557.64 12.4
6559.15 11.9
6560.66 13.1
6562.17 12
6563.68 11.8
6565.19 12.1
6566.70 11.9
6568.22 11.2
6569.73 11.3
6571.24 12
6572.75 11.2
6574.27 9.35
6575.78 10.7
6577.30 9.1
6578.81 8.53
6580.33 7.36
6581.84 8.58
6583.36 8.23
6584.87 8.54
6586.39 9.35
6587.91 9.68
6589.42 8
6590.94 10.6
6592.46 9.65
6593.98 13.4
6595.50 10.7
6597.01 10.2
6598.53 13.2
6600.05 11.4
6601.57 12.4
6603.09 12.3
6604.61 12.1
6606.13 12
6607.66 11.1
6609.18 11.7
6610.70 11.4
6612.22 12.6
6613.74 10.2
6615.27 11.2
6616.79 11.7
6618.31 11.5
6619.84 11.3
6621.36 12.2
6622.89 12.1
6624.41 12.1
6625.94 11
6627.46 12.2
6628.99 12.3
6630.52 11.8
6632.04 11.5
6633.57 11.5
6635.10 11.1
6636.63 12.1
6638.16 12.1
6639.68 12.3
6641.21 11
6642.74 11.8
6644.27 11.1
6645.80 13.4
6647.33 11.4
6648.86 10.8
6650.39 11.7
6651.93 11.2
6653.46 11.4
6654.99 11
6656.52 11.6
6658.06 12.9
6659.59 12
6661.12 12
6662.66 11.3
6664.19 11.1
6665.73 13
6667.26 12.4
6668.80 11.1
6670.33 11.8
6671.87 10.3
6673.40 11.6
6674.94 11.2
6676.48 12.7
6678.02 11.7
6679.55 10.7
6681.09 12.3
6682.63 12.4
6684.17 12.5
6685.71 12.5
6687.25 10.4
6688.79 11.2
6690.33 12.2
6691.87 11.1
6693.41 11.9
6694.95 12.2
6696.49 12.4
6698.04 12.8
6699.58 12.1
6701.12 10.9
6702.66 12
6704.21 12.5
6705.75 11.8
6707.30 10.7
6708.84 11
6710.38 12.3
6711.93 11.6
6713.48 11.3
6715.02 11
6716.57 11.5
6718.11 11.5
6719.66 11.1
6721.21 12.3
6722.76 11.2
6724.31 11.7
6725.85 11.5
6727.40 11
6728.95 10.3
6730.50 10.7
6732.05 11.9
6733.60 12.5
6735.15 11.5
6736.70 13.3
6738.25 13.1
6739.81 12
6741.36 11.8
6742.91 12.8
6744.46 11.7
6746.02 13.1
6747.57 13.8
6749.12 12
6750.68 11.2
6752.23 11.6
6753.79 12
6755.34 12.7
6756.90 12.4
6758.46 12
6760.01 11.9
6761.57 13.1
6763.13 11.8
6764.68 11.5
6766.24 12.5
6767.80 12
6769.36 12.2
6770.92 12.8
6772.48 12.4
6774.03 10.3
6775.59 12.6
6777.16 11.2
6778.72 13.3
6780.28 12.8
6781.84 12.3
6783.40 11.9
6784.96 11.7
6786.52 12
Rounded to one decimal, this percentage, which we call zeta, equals 93.7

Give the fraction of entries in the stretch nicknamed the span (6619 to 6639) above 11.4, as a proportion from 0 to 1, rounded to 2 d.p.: 0.77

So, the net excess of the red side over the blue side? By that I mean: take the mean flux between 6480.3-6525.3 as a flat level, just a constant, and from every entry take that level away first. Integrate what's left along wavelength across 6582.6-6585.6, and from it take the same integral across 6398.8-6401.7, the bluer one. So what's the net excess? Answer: -10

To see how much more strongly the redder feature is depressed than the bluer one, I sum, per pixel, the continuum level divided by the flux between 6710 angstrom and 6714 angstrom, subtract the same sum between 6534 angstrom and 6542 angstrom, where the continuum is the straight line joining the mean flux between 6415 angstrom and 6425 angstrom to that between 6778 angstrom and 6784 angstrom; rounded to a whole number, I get -2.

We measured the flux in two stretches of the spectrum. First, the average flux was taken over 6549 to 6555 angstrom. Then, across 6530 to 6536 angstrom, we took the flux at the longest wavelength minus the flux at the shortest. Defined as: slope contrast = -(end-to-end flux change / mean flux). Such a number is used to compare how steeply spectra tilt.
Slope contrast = -0.17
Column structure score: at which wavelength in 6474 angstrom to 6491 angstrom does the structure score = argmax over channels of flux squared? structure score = 6490.04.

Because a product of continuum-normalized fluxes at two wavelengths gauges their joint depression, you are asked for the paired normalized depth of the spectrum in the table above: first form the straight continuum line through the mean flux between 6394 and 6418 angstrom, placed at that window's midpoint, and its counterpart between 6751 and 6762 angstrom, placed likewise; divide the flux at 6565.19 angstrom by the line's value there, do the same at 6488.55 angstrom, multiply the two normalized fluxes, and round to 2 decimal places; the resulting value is 0.95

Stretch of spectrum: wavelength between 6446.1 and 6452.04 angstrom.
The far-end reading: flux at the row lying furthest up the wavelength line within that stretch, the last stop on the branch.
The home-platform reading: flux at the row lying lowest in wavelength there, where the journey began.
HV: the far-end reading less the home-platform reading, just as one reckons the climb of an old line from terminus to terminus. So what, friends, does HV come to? -2.0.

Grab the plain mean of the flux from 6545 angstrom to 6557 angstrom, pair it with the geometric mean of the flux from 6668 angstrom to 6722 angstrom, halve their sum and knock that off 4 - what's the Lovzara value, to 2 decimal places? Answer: -7.75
